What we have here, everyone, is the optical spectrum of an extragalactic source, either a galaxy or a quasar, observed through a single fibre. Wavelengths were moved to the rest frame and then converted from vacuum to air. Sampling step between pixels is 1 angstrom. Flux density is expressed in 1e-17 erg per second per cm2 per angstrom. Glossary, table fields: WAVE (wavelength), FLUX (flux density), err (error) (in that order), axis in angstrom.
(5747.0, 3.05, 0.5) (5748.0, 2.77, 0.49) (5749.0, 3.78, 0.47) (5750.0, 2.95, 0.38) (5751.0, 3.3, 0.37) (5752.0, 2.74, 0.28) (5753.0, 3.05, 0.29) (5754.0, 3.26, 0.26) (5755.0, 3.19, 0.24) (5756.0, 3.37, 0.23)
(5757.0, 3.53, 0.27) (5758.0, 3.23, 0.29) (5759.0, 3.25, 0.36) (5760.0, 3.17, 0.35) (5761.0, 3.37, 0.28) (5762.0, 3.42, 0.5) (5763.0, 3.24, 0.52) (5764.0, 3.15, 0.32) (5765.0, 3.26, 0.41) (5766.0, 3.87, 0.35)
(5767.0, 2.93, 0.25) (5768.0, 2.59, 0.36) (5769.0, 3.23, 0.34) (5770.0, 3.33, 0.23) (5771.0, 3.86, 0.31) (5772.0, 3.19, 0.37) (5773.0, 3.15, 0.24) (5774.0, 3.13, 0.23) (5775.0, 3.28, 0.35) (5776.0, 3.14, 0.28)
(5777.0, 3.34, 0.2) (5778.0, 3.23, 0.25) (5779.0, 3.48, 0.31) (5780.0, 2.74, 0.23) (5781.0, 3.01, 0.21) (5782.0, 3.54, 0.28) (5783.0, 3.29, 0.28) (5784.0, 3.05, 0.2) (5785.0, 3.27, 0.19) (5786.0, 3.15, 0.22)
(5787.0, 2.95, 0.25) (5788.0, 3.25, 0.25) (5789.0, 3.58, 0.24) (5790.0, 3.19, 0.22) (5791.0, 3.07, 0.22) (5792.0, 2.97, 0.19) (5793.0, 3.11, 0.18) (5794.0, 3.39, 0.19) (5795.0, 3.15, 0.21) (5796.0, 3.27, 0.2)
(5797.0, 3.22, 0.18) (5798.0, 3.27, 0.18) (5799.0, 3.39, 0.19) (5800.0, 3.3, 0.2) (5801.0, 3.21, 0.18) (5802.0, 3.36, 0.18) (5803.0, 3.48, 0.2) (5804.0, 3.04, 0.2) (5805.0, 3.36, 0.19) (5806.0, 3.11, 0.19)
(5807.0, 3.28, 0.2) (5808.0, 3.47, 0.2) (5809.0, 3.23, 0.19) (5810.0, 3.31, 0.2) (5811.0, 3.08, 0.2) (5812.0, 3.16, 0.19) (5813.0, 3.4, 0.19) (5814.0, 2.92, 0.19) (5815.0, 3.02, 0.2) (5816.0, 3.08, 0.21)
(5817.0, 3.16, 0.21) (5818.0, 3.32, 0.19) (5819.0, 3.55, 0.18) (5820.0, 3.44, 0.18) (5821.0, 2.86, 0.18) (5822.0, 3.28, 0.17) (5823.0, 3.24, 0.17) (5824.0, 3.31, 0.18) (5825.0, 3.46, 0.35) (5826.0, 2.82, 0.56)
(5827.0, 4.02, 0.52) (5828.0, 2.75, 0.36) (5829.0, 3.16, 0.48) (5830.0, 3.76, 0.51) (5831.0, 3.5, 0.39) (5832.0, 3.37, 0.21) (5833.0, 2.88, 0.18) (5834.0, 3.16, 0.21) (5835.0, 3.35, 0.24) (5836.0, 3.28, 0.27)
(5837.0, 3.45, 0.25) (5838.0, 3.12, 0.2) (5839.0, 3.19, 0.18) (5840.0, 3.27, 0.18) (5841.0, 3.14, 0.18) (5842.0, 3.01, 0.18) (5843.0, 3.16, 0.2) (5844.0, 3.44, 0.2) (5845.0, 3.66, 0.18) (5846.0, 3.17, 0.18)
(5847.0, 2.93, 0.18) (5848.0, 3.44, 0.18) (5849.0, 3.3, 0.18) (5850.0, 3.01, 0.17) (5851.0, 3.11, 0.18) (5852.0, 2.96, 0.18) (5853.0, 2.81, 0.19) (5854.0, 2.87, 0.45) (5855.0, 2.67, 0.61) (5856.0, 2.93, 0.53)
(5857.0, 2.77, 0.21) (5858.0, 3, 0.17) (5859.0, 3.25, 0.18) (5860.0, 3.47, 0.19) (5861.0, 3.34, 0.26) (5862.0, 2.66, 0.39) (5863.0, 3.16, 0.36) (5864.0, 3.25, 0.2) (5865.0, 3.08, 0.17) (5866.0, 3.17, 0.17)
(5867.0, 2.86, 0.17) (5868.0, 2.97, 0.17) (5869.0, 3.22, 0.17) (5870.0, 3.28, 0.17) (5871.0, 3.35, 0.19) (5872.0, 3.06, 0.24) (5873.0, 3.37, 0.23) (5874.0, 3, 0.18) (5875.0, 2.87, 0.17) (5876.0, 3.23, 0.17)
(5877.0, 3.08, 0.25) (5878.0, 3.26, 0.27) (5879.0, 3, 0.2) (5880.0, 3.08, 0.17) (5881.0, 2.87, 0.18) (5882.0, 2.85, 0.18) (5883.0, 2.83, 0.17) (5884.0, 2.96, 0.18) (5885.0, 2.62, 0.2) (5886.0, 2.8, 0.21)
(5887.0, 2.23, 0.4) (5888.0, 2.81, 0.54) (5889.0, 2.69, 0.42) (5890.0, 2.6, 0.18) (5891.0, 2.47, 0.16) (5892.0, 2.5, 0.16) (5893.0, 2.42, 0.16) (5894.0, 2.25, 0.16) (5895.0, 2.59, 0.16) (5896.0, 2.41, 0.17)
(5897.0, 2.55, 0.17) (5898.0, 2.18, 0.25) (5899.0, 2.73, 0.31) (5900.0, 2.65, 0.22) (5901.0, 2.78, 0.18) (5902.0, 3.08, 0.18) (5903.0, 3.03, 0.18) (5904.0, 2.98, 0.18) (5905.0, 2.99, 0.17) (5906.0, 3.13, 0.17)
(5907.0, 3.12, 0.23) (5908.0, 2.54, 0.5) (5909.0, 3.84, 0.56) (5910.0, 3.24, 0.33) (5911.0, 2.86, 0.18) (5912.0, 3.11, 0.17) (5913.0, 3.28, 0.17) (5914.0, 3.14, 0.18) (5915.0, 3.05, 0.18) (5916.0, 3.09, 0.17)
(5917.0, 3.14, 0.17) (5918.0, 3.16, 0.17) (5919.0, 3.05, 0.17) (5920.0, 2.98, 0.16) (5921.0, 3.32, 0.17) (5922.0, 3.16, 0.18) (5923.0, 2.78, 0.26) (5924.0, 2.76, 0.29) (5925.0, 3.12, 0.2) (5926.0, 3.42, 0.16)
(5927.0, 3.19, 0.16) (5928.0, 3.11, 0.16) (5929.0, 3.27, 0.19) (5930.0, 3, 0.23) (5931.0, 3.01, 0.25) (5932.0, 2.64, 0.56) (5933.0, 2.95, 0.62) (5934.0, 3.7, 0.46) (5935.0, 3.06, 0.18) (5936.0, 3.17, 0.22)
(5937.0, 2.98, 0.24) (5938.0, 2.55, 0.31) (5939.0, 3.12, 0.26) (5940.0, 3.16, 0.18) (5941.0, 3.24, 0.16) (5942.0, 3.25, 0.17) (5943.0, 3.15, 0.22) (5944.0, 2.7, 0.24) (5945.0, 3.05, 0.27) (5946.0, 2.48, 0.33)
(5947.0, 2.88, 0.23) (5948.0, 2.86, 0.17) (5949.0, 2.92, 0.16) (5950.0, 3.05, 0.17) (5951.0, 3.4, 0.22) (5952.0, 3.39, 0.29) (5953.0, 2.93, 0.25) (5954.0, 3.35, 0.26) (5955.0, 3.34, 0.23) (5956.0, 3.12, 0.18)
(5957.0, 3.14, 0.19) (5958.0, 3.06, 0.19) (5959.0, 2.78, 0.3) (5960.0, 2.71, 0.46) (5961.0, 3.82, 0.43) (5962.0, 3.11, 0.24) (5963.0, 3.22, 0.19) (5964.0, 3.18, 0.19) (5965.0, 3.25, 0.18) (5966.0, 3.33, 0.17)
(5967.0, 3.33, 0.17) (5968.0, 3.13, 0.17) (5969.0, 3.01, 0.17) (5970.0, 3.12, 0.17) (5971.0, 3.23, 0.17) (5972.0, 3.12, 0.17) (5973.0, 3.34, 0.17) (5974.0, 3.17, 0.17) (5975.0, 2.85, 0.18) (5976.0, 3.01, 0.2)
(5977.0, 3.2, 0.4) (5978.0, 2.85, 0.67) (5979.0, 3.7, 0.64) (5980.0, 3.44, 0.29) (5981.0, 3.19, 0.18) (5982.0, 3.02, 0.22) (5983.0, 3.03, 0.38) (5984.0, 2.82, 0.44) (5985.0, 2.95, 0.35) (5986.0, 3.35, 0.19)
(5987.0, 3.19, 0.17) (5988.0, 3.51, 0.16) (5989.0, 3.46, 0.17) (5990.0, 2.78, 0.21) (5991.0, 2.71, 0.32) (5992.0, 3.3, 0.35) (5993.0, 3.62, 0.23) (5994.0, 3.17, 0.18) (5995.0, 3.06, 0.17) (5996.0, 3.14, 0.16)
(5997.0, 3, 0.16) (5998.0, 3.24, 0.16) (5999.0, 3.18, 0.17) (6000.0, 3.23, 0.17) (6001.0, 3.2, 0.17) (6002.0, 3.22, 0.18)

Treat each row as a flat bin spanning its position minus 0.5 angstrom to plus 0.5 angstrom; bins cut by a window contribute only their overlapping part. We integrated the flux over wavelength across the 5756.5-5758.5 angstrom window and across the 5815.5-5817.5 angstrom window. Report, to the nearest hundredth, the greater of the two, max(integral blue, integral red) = 6.76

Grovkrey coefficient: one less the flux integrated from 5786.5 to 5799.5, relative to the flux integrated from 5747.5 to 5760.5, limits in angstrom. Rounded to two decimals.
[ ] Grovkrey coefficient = -0.01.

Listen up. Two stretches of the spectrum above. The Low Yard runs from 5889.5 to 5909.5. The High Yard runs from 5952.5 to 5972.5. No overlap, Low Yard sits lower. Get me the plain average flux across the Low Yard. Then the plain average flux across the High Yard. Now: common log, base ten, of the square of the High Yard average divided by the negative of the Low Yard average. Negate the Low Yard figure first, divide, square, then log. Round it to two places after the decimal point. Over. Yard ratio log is 0.12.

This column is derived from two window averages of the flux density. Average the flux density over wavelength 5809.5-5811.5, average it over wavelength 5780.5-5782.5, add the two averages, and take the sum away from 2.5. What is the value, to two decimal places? -3.97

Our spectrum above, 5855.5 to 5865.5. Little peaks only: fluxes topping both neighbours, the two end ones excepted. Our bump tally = 2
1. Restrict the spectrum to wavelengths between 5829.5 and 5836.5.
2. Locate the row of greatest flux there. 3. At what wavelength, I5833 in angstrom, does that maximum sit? 5830.0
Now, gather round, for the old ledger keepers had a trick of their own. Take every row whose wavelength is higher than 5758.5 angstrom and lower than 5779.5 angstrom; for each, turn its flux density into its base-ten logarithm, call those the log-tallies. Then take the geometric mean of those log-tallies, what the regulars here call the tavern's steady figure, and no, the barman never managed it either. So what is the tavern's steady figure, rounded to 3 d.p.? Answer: 0.512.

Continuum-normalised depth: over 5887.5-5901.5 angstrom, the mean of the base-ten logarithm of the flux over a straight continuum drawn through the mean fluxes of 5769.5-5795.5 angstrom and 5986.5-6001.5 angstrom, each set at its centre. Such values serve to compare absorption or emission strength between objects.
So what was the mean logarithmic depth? -0.101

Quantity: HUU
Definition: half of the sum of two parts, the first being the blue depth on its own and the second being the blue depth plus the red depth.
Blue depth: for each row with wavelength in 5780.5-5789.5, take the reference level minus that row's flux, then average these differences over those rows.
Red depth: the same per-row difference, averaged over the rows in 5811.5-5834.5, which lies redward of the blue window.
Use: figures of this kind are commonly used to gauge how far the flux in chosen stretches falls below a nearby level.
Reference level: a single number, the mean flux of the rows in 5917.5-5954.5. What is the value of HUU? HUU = -0.3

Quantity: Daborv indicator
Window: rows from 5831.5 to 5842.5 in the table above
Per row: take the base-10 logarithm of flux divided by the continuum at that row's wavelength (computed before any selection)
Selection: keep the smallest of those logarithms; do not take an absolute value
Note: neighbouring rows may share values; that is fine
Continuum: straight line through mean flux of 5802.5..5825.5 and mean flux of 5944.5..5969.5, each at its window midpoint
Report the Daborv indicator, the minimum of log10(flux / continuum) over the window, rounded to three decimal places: -0.049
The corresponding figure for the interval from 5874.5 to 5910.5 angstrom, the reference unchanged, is -0.162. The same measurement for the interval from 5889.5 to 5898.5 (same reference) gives -0.162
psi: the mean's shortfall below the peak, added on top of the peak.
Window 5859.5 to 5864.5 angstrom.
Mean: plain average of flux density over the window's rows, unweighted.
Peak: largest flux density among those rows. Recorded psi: 3.8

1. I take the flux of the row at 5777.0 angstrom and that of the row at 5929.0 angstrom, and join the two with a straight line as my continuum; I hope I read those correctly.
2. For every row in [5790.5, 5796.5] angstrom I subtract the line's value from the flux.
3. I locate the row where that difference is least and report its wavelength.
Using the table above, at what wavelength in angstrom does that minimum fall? 5792.0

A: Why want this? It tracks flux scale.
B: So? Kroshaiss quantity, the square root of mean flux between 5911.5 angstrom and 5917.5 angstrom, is 1.77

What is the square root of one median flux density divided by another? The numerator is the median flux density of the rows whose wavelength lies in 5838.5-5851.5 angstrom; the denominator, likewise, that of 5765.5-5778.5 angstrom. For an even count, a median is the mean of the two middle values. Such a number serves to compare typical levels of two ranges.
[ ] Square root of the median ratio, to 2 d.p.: 0.99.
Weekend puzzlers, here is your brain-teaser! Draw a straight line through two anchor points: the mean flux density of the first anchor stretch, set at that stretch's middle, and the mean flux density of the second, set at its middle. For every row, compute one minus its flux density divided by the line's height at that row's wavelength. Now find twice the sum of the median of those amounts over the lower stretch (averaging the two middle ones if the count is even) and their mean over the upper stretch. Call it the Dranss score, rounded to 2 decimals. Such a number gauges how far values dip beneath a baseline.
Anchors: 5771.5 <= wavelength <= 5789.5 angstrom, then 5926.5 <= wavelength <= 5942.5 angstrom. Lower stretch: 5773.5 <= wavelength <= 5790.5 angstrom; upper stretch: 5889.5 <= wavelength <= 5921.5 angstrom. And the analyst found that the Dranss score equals 0.13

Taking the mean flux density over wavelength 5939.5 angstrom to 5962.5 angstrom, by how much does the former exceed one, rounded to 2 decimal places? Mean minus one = 2.08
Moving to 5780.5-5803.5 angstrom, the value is 2.24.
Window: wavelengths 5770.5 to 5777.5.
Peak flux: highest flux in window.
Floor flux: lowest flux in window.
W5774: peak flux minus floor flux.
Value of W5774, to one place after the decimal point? 0.7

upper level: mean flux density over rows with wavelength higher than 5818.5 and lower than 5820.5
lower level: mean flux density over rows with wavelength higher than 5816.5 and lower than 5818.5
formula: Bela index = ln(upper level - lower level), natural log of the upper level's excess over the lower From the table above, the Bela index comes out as -1.4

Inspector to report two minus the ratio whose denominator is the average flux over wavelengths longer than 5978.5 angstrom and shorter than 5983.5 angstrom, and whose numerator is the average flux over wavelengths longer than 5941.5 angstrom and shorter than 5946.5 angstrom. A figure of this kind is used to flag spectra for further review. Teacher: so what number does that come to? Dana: 1.11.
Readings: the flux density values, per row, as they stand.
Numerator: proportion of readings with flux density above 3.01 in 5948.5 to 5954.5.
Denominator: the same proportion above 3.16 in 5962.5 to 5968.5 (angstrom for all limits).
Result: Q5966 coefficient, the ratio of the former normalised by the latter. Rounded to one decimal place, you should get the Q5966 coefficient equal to 0.8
